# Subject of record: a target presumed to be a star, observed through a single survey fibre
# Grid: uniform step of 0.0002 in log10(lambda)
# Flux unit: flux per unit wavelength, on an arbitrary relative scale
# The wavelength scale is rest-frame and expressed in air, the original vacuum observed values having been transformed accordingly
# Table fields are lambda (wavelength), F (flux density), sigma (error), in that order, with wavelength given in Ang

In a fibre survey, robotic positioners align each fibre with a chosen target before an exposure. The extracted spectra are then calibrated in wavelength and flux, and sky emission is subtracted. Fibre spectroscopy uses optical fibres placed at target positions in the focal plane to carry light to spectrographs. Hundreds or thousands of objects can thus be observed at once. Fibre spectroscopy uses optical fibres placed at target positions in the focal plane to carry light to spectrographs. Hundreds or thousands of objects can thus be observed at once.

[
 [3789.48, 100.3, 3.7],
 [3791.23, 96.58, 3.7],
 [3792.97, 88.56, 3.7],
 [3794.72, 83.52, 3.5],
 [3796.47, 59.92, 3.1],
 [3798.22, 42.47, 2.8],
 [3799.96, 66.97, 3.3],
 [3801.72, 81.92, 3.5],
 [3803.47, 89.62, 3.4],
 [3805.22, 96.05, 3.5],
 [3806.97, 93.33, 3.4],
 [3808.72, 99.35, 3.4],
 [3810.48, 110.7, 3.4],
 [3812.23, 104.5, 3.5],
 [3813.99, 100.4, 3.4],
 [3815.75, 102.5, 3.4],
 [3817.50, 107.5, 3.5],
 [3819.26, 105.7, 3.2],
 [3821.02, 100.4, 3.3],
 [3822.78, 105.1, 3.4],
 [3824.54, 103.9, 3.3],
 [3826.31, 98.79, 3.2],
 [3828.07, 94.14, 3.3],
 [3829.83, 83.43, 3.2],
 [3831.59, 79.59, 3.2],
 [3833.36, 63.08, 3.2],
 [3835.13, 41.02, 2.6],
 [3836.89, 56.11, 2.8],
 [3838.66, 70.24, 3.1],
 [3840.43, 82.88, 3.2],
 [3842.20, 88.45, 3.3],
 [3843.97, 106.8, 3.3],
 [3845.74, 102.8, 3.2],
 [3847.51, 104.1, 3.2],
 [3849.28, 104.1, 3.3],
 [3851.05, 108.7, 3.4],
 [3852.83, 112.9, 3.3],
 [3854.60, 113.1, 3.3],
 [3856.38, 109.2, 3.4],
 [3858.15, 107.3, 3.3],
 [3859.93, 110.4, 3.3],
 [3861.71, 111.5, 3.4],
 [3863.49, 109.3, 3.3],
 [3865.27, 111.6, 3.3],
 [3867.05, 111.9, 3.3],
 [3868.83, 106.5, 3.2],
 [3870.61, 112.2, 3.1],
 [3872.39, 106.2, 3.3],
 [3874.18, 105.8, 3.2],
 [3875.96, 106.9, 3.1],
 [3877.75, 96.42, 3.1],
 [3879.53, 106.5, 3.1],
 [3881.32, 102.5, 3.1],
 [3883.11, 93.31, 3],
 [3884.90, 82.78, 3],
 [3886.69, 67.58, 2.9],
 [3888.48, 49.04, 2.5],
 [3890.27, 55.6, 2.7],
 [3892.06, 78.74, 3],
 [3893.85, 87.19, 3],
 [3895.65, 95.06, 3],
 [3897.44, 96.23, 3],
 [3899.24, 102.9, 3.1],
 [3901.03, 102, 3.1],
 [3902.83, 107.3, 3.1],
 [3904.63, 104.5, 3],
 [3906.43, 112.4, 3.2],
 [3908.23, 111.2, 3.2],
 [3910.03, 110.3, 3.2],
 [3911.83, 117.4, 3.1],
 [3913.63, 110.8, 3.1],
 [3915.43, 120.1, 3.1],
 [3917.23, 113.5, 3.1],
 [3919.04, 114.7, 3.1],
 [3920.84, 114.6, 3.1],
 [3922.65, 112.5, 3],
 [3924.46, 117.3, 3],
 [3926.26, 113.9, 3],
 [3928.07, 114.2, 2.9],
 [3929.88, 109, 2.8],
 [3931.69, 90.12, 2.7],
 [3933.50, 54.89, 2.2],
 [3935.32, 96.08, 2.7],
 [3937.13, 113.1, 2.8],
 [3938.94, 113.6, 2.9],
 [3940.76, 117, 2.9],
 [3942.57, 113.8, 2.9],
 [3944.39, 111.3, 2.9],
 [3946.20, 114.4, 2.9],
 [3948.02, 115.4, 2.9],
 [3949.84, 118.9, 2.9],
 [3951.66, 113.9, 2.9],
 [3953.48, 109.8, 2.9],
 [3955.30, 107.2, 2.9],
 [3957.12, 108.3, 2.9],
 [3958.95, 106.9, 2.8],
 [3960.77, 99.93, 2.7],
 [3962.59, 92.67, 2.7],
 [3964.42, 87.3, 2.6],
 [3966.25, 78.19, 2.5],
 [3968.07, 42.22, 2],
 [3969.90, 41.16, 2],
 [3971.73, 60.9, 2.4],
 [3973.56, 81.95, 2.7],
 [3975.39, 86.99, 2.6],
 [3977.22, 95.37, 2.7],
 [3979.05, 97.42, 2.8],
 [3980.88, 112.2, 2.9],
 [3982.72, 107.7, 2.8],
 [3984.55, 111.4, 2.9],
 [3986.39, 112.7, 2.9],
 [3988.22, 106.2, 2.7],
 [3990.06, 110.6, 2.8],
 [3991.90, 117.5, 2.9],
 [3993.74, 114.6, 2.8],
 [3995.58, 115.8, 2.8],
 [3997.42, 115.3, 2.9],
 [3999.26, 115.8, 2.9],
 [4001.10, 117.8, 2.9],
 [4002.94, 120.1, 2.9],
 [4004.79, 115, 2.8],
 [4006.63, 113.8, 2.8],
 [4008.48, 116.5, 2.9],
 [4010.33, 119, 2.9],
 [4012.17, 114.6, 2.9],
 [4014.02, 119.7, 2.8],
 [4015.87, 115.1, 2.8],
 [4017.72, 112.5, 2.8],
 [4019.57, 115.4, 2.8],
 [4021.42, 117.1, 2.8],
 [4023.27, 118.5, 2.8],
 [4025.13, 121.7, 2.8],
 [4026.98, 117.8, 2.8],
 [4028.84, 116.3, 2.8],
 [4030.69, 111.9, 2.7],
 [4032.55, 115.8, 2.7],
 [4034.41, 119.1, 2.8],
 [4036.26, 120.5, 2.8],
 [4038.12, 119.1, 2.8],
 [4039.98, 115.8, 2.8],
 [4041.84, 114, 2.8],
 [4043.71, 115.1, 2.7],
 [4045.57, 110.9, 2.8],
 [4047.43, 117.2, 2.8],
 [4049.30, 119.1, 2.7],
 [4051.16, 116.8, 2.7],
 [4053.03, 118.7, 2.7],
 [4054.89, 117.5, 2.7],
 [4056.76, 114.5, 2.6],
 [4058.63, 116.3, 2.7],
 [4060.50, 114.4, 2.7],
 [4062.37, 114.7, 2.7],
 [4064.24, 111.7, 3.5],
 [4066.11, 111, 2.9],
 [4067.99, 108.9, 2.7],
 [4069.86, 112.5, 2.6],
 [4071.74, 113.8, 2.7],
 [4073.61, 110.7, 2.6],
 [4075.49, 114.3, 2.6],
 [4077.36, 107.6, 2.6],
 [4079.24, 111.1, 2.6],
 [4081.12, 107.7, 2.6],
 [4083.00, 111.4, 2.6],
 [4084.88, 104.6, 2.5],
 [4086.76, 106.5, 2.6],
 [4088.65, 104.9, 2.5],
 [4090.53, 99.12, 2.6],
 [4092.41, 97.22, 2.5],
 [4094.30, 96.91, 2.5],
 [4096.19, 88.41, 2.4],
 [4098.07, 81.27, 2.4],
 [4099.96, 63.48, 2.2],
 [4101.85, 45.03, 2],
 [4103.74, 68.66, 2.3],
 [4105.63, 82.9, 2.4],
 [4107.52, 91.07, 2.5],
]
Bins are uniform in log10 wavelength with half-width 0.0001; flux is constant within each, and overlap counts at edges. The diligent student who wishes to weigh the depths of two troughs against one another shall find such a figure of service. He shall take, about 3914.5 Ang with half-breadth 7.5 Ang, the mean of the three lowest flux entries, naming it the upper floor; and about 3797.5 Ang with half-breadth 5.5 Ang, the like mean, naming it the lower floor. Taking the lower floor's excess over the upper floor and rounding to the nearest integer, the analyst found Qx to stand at -54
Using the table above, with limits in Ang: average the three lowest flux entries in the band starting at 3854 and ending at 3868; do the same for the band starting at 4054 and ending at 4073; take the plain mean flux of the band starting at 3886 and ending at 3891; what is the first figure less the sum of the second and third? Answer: -59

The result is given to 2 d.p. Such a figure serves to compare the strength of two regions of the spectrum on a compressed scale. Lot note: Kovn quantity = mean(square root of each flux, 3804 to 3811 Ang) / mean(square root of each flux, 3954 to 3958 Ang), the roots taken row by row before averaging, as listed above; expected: 0.96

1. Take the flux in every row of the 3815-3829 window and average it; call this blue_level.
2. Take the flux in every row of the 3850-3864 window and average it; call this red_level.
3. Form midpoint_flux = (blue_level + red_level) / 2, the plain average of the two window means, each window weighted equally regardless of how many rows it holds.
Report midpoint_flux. 106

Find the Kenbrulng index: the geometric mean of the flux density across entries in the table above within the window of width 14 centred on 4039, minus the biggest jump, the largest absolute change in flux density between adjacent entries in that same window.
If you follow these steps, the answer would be 112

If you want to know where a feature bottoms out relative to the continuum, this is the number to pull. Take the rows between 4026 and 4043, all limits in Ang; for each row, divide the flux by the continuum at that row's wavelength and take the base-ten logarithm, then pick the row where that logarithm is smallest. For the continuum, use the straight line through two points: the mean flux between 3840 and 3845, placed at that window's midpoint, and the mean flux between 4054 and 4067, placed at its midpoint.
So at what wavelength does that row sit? 4030.69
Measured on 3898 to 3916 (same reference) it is 3901.03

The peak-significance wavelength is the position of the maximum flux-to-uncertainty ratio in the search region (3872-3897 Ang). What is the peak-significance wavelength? 3875.96 Ang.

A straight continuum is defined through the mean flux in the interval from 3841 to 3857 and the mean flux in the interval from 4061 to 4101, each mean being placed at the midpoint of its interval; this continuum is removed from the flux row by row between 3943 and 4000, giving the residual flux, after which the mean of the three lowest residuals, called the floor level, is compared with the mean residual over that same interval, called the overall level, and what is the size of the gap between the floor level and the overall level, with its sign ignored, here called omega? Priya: 52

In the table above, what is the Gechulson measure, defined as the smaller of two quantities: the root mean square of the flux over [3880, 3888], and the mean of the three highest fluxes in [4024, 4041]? 88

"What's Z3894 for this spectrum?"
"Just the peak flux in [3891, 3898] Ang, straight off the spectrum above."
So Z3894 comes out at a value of 96.23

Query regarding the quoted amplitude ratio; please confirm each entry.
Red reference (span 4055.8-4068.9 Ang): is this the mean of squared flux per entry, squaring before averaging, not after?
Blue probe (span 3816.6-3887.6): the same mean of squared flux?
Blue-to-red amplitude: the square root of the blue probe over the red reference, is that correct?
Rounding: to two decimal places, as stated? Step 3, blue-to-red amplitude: 0.87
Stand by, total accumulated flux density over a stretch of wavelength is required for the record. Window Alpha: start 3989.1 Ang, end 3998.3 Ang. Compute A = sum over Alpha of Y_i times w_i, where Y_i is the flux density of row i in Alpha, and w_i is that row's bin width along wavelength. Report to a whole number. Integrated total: 1055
